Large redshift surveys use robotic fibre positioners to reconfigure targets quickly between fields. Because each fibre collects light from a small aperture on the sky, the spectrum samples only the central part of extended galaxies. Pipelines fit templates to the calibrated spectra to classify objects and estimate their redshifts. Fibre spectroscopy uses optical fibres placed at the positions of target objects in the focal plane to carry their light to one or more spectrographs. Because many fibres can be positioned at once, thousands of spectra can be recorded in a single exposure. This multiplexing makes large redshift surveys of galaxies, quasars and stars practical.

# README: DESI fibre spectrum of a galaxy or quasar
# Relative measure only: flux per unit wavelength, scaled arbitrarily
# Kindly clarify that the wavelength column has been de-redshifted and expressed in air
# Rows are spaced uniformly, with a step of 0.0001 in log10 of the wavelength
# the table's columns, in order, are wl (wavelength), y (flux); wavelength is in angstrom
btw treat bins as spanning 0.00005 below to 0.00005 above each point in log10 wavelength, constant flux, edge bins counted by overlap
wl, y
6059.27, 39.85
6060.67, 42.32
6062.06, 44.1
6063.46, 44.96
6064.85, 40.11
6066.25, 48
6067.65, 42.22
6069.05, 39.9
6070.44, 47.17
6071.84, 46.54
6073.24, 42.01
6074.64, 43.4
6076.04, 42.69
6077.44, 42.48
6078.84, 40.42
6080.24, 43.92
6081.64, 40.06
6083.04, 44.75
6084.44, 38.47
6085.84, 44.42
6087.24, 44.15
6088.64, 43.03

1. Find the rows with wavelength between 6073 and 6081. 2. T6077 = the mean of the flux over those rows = 42.5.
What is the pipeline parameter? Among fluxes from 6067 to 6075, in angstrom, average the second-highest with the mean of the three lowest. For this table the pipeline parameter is 44.0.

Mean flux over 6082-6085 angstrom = 41.6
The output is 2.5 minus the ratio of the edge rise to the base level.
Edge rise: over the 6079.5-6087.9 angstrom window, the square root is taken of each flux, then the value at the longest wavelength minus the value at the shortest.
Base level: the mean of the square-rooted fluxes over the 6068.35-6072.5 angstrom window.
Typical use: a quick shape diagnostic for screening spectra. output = 2.50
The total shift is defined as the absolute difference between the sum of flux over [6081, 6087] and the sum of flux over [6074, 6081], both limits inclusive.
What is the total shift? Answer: 45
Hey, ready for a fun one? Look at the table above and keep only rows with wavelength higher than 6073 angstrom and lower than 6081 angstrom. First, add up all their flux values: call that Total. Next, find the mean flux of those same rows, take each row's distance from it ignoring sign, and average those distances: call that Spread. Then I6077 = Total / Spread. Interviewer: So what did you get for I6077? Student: 300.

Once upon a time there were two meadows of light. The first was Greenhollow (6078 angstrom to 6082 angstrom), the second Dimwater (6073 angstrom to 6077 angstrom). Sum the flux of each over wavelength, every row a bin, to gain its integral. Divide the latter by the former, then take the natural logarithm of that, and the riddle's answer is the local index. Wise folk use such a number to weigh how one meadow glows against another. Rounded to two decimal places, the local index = 0.03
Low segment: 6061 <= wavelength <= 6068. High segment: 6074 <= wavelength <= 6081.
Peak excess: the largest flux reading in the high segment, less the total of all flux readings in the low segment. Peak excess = -175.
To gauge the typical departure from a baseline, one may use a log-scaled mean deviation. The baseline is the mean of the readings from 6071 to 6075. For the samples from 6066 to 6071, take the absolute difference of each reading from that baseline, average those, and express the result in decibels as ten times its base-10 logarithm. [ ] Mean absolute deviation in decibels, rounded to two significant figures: 5.1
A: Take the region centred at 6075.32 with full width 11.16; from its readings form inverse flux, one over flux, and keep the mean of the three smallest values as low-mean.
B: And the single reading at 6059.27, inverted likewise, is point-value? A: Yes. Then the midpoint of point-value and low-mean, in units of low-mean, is 1.08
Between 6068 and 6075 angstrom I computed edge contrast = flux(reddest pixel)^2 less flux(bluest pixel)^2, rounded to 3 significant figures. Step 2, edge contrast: 292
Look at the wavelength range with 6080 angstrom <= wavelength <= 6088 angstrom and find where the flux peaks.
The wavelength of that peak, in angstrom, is 6083.04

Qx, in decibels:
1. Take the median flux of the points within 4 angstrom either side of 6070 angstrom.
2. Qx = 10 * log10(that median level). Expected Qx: 16.5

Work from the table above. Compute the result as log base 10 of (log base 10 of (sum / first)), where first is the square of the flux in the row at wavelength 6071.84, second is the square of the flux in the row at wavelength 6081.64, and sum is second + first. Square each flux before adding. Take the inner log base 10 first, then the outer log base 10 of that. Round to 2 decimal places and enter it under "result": -0.62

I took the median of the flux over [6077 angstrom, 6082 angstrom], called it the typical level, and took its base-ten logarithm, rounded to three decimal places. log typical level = 1.618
